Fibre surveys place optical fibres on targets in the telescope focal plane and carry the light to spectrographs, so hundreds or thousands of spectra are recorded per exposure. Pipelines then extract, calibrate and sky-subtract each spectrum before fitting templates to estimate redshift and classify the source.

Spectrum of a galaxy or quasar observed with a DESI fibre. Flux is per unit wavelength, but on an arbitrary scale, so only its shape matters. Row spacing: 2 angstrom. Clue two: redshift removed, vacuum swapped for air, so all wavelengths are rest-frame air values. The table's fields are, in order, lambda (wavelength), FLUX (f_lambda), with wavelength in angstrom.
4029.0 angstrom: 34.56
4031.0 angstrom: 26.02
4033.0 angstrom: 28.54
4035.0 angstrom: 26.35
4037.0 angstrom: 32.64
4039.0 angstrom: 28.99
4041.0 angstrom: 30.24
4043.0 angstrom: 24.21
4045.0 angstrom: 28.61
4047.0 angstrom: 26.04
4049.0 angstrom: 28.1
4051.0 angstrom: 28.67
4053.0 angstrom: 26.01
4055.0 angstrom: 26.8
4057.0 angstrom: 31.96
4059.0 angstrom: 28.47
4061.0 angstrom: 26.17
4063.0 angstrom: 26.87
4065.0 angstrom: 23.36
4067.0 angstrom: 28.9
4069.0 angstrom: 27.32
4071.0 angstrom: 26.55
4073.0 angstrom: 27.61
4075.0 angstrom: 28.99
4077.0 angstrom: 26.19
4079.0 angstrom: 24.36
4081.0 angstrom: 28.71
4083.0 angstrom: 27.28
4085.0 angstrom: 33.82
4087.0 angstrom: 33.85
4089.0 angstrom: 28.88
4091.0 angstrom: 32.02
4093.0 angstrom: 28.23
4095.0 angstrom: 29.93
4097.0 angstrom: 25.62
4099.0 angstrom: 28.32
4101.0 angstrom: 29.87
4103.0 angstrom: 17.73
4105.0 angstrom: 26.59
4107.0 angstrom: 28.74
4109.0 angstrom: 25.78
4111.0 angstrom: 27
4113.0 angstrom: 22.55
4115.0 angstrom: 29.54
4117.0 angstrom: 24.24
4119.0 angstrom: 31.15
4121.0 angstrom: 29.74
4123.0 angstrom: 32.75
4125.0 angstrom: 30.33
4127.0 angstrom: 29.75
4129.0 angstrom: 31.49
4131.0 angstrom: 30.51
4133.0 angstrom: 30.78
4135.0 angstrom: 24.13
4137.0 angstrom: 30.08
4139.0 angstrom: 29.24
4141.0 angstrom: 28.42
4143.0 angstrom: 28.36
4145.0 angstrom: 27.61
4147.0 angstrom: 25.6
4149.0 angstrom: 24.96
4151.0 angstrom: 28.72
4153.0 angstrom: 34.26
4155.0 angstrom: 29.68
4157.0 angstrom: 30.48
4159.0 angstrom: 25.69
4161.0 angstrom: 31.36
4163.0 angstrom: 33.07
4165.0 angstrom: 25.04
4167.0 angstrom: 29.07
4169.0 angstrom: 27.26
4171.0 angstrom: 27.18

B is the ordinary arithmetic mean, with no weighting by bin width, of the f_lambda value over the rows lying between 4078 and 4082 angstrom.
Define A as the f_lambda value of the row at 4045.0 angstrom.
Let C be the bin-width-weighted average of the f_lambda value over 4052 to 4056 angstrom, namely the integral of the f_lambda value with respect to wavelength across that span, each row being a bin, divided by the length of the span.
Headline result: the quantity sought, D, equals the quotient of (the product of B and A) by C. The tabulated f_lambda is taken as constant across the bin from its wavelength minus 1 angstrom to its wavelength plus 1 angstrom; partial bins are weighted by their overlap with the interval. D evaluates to 28.8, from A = 28.61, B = 26.5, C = 26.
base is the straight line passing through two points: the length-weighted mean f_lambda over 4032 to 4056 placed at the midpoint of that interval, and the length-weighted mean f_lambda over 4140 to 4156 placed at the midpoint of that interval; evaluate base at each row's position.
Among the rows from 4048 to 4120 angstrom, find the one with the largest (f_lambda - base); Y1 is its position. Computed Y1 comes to 4087.0 angstrom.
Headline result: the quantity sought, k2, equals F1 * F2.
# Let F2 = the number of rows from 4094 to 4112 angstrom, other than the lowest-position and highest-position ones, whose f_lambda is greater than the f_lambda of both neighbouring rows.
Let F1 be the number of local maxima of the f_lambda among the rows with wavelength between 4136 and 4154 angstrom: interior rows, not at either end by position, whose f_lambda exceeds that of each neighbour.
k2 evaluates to 0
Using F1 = 0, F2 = 2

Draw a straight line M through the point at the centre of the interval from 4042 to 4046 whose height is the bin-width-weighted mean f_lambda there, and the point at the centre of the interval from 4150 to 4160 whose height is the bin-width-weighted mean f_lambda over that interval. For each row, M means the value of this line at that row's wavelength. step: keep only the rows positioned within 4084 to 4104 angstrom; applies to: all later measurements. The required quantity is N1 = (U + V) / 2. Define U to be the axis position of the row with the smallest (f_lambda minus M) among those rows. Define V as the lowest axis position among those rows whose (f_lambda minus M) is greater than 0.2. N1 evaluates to 4094 angstrom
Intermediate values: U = 4103.0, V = 4085.0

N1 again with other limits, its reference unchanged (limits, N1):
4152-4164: 4156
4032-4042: 4034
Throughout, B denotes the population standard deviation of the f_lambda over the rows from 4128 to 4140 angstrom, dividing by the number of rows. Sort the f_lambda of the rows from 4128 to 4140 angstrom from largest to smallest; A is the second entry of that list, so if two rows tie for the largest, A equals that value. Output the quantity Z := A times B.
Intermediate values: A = 30.78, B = 2.4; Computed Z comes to 75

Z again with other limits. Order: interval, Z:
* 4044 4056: 32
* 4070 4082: 45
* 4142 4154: 87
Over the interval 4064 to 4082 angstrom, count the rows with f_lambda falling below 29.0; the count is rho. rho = 9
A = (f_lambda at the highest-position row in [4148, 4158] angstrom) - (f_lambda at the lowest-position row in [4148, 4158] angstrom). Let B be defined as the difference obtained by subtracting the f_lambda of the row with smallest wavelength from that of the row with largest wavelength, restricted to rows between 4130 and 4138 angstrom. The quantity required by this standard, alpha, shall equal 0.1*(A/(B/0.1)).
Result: -0.128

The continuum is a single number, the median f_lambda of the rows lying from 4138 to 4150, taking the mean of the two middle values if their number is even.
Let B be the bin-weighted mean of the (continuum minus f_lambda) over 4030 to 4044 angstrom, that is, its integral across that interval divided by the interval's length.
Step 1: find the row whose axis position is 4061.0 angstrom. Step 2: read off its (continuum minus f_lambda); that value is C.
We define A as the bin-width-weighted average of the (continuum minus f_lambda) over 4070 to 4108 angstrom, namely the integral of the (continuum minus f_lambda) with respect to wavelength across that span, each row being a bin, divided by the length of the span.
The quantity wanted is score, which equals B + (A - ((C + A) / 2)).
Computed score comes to -1.1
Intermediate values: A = -0.1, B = -0.2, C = 1.8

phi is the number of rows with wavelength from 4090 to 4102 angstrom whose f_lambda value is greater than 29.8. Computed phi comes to 3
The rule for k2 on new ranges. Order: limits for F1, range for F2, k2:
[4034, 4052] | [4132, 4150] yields 3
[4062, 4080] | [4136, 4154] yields 0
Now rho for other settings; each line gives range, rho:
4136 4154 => 6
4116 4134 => 1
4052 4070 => 8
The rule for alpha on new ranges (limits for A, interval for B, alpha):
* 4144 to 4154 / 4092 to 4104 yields -0.006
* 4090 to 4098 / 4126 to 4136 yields 0.011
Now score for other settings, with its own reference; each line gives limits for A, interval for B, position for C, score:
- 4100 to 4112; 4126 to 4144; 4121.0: 0.7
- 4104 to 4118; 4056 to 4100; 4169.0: 0.1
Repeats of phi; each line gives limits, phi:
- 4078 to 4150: 12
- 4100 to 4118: 1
